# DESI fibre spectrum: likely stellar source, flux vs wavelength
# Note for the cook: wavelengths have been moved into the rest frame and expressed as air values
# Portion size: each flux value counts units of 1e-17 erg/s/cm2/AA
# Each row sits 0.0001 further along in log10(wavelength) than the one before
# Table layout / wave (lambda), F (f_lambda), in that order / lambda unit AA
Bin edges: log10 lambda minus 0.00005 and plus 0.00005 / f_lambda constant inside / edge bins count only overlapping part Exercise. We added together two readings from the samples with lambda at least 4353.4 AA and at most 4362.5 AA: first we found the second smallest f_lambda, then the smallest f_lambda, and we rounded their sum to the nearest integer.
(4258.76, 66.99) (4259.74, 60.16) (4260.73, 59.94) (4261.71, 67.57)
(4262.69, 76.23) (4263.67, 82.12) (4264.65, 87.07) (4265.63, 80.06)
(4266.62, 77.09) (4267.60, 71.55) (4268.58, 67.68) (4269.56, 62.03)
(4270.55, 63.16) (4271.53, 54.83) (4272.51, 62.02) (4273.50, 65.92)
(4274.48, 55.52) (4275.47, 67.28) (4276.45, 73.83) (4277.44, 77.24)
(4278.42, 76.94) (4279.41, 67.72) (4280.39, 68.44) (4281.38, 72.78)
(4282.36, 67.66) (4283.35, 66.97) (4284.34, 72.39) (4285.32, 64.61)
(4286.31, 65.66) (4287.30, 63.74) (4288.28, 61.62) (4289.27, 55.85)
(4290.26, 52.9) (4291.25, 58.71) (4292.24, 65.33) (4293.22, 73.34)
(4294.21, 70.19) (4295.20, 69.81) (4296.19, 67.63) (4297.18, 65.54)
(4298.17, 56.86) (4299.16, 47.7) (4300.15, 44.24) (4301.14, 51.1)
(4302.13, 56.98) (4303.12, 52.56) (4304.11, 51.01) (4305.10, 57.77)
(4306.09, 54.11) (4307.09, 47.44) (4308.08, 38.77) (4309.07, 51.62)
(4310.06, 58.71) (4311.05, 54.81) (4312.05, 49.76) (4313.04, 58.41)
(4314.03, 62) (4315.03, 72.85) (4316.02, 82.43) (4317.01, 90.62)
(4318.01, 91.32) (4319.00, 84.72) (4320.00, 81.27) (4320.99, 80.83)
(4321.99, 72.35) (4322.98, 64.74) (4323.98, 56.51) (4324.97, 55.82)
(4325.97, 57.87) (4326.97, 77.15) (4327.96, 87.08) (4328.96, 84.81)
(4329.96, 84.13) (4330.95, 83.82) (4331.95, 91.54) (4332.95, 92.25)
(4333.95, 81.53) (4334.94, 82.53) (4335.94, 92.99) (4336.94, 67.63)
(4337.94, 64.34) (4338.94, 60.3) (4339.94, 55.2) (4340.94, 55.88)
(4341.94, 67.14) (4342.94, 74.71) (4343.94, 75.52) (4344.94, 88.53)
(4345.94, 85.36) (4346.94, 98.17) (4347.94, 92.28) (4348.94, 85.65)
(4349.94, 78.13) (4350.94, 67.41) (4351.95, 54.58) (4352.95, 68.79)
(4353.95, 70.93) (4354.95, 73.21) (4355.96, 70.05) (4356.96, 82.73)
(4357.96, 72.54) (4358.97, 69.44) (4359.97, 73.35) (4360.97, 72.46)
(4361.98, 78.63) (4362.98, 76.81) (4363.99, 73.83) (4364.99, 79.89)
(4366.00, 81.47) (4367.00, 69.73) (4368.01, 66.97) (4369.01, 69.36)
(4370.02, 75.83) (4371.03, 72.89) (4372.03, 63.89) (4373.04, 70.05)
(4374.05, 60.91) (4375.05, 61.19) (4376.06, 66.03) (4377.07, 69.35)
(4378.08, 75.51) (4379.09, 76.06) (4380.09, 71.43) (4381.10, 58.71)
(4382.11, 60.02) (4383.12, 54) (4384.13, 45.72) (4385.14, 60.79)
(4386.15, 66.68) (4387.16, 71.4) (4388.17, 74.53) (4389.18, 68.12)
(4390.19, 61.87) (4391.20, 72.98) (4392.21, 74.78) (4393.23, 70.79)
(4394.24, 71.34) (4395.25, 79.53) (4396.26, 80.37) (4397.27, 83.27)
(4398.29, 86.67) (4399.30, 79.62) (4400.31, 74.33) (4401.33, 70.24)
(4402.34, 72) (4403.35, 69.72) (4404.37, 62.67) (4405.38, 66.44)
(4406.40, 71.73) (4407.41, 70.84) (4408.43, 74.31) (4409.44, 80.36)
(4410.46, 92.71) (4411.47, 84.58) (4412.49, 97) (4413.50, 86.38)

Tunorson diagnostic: 139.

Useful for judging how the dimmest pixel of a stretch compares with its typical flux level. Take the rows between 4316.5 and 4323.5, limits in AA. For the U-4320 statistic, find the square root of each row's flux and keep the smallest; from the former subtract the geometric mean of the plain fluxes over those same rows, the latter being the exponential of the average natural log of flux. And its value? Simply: -72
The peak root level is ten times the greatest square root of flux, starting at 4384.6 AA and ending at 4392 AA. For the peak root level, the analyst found 86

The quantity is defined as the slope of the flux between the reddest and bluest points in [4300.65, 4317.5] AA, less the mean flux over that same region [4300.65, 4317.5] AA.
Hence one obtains -56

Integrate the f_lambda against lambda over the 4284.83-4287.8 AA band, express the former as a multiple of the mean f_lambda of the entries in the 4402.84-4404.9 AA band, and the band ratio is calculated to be 2.9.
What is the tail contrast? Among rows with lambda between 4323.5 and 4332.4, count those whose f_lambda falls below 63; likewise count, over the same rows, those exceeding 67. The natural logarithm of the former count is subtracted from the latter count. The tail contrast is 5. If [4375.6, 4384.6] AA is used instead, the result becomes 3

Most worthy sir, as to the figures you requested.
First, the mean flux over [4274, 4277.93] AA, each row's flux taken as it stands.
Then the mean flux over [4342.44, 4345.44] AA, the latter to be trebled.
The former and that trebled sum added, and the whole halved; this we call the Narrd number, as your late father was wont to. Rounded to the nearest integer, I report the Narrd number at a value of 154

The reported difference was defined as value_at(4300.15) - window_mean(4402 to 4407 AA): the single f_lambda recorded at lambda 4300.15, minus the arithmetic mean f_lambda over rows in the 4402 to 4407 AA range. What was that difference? -24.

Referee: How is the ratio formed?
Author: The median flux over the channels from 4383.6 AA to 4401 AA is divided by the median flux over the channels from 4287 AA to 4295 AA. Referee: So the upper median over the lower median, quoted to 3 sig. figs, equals 1.16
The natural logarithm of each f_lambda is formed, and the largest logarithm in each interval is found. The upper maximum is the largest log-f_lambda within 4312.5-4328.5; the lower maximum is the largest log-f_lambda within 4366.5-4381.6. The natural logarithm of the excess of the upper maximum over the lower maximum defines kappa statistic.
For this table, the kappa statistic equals -1.7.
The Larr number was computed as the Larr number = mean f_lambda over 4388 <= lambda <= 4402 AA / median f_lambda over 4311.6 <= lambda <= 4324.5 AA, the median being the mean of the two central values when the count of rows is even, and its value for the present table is 1.03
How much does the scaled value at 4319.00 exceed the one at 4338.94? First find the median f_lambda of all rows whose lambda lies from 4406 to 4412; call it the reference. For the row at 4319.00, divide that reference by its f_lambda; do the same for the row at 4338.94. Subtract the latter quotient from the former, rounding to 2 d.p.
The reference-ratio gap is -0.37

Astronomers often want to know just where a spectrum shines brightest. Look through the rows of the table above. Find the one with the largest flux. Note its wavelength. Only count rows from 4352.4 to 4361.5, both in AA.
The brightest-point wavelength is 4356.96 AA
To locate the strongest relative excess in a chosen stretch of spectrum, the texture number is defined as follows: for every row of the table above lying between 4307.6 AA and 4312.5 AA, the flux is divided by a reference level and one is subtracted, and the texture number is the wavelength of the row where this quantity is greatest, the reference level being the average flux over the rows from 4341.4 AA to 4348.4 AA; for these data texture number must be 4310.06 AA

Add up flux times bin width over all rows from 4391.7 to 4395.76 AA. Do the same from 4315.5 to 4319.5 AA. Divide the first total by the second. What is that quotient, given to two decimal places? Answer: 0.86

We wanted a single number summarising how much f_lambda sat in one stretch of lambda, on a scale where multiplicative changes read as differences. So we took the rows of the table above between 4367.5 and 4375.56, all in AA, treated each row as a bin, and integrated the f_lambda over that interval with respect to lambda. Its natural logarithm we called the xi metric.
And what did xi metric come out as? 6.3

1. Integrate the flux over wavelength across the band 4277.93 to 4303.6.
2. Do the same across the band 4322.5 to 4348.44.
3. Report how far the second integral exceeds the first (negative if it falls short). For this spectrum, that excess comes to 357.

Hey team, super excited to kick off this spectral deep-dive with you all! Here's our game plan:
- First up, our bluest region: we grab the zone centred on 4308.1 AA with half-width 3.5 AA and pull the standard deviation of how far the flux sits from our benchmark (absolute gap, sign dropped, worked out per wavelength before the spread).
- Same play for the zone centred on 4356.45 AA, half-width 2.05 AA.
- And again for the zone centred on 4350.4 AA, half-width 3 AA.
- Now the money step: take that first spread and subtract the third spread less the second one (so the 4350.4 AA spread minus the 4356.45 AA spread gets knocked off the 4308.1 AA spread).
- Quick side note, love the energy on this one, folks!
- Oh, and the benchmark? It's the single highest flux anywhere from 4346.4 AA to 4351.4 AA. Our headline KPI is -1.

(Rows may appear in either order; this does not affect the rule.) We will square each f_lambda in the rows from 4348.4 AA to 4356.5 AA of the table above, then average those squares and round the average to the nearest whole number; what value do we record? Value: 5124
